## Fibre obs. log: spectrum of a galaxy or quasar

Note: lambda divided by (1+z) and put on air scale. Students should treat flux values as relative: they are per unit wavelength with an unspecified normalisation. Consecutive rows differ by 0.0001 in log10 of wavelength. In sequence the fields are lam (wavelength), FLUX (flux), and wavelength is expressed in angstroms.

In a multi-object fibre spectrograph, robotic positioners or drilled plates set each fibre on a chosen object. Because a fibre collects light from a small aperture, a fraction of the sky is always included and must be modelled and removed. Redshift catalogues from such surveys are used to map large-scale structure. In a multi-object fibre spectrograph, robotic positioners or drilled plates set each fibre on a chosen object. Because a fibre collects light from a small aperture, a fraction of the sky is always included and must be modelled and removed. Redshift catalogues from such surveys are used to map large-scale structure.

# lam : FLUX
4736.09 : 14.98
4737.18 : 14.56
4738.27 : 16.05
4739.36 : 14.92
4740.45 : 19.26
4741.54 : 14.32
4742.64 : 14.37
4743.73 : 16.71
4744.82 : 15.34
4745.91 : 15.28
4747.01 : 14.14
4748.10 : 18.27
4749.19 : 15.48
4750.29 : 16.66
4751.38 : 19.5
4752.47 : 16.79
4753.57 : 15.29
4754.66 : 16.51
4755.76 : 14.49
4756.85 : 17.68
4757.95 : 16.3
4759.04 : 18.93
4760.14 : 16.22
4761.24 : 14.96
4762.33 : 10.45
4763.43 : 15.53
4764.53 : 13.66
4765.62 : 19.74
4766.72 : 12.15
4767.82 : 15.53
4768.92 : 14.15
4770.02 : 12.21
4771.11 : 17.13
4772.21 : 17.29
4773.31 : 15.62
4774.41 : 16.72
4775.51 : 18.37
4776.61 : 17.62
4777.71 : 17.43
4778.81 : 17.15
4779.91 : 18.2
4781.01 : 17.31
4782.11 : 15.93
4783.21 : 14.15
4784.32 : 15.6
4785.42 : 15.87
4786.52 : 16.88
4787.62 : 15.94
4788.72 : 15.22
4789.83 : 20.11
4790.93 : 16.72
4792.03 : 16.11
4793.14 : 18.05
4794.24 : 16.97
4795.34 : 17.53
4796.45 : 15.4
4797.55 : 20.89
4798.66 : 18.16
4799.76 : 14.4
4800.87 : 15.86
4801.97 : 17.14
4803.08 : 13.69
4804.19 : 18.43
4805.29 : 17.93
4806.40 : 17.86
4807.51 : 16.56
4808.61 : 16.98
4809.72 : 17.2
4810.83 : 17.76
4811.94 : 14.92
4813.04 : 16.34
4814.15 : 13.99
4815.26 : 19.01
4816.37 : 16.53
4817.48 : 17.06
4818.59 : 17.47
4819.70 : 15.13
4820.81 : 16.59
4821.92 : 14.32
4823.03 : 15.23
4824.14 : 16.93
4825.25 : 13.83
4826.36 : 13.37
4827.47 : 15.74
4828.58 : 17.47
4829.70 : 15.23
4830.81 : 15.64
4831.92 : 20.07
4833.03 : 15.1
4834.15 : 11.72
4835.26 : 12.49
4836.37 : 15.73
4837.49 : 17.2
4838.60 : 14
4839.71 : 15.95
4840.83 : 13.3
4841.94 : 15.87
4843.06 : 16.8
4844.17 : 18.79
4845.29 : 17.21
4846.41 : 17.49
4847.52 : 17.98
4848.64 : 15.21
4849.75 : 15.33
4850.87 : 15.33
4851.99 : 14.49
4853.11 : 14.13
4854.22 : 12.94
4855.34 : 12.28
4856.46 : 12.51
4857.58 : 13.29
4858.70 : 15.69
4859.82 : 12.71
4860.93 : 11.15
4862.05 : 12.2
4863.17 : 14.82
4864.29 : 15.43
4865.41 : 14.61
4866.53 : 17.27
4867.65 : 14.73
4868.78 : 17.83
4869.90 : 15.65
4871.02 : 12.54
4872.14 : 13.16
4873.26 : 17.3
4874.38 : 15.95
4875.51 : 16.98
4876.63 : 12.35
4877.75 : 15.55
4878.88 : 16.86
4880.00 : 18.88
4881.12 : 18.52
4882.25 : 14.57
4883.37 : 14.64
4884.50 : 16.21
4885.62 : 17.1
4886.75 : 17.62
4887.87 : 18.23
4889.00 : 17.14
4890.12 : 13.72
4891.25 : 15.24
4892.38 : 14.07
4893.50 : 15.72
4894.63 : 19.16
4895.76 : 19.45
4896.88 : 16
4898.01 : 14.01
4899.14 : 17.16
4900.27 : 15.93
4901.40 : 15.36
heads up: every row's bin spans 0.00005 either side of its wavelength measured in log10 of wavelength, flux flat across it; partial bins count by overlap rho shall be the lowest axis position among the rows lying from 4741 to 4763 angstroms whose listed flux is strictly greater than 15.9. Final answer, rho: 4743.73 angstroms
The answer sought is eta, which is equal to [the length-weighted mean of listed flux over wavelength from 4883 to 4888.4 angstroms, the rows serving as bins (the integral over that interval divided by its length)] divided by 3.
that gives 5.6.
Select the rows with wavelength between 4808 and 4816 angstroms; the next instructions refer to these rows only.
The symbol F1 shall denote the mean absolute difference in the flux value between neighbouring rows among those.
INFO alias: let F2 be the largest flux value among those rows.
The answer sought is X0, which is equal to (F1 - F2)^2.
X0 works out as 287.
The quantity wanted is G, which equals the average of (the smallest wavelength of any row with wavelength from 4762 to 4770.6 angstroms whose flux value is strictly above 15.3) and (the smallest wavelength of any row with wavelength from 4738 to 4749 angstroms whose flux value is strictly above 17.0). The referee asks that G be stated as 4751.9 angstroms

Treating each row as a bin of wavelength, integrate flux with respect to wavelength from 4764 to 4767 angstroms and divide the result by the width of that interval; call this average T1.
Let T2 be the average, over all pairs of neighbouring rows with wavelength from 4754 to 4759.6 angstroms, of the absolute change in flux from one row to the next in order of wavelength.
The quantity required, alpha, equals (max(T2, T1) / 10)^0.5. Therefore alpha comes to 1.24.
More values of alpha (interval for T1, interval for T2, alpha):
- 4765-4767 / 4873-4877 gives 1.28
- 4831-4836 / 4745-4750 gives 1.22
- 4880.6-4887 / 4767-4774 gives 1.28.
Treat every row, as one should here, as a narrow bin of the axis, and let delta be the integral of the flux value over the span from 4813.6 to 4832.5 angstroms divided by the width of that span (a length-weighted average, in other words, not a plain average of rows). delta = 16.1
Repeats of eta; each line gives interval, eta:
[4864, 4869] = 5.3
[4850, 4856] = 4.6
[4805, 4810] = 5.8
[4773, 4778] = 5.7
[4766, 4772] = 4.9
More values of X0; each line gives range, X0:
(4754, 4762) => 280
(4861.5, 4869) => 249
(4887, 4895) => 293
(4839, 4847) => 293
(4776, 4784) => 298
